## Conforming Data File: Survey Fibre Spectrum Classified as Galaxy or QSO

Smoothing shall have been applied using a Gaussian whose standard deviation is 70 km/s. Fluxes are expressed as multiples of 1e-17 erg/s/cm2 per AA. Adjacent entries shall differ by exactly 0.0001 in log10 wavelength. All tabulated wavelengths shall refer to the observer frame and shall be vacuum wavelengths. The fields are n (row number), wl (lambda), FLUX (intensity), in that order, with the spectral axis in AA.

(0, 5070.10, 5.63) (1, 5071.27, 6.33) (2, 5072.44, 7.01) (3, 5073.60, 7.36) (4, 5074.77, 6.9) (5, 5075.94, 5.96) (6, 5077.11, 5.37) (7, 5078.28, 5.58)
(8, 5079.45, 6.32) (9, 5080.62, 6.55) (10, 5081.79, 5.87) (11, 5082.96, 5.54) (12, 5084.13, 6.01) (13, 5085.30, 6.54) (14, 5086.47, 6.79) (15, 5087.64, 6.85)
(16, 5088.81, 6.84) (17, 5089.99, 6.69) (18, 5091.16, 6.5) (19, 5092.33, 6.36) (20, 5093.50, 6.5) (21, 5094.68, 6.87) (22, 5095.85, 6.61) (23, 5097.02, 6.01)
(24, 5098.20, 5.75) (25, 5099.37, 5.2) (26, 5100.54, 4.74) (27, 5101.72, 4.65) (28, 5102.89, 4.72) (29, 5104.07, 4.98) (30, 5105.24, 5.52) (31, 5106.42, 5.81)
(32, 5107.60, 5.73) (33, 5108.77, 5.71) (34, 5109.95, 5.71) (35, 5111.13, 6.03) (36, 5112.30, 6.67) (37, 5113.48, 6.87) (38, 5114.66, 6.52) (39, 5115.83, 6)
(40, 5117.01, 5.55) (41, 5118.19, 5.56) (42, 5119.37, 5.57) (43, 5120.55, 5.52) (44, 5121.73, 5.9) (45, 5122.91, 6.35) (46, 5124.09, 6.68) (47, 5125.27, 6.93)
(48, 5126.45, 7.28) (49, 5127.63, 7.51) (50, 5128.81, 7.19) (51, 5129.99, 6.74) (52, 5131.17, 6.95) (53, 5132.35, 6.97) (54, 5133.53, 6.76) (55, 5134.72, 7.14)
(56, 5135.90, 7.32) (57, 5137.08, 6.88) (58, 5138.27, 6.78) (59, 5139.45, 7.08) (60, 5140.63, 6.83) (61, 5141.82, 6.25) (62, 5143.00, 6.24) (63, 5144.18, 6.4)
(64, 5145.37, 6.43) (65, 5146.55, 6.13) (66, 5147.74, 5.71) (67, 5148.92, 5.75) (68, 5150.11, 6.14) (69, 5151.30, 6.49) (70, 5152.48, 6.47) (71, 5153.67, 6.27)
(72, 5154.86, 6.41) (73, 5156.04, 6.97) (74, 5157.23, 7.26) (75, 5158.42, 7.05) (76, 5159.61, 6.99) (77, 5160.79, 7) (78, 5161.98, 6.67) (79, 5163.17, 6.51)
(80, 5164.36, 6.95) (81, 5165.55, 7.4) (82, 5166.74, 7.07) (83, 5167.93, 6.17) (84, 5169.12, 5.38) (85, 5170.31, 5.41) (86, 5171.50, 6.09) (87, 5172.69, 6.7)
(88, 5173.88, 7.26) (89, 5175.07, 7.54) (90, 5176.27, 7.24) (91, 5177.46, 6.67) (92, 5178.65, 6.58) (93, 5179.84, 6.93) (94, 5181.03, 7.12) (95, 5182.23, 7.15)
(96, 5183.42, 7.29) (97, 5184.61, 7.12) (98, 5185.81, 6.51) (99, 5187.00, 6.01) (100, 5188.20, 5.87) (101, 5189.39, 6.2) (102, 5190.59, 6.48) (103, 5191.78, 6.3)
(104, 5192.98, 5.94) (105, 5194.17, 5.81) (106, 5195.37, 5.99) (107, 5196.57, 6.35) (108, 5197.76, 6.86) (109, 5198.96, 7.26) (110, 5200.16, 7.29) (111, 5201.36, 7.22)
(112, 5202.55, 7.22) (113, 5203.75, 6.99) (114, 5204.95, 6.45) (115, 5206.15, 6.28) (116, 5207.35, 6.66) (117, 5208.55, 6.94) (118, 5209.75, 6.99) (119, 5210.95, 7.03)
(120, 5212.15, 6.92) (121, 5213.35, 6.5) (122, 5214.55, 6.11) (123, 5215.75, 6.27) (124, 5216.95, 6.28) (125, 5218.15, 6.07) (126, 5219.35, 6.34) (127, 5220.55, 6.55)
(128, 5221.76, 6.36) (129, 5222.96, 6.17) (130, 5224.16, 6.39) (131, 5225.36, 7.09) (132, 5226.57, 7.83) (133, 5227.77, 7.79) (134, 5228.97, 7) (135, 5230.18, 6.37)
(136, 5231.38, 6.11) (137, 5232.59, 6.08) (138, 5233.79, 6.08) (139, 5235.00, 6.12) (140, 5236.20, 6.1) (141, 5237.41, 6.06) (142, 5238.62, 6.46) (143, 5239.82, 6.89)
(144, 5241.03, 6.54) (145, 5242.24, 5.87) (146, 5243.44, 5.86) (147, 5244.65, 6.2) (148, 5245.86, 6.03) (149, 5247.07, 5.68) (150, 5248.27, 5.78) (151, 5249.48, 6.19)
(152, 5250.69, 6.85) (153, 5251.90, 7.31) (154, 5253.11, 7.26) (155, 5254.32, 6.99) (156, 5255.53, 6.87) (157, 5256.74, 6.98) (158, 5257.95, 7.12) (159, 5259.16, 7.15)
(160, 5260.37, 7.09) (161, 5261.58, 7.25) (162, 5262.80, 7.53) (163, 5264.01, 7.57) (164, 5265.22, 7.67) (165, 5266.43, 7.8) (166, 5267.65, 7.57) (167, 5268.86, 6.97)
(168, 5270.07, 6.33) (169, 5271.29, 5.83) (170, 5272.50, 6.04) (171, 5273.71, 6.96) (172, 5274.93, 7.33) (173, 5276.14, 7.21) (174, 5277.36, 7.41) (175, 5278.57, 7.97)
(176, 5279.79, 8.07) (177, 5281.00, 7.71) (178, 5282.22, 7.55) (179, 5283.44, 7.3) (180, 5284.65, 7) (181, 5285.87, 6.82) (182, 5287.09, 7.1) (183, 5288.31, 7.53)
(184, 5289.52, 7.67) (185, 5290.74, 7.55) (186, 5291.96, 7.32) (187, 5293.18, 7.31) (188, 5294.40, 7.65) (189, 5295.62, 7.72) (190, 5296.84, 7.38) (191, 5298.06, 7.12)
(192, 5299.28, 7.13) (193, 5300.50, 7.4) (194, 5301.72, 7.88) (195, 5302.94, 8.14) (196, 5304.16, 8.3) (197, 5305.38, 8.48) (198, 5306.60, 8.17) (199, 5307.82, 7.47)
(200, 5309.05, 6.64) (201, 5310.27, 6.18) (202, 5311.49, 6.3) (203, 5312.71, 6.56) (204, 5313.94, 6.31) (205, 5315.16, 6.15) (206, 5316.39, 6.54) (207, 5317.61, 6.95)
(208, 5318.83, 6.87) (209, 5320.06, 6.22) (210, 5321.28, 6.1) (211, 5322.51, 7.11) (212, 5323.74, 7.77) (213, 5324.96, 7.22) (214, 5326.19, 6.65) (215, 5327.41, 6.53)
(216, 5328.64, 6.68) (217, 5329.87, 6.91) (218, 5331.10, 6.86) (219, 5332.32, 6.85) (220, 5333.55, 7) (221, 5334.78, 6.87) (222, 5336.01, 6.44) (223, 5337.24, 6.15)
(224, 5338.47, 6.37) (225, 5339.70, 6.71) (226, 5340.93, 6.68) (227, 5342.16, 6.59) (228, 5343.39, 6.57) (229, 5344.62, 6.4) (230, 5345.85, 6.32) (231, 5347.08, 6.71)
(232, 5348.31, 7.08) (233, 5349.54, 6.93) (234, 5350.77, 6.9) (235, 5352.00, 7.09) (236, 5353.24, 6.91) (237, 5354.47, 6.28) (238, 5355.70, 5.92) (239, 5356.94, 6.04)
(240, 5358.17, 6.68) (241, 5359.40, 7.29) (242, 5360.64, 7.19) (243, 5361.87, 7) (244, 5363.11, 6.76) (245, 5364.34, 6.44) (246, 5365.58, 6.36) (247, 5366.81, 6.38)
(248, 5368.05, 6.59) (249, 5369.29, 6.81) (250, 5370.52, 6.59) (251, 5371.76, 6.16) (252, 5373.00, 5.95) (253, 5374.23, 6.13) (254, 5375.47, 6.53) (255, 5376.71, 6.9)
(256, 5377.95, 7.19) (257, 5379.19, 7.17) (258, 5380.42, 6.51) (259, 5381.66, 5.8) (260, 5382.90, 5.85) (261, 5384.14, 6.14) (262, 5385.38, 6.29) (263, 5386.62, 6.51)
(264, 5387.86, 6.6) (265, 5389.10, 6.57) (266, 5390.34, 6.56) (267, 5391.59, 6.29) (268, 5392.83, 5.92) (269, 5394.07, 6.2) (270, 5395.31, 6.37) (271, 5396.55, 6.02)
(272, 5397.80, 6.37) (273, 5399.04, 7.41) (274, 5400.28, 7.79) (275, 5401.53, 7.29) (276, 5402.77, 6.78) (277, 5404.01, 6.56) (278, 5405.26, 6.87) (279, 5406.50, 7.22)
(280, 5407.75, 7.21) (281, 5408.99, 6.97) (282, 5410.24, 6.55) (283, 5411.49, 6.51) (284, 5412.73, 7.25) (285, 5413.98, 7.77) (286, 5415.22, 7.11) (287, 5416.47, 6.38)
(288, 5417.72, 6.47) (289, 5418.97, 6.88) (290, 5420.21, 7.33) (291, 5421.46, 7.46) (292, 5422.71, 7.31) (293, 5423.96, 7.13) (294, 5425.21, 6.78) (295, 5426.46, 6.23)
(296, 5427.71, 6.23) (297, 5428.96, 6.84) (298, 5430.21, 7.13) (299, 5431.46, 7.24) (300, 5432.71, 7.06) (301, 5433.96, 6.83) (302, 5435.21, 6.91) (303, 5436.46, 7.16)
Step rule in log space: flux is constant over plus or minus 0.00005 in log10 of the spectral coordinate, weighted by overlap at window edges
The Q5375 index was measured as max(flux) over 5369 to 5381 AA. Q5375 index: 7.19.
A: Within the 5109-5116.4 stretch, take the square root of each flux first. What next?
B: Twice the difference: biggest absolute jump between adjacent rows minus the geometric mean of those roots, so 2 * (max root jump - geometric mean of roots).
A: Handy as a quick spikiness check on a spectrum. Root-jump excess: -4.76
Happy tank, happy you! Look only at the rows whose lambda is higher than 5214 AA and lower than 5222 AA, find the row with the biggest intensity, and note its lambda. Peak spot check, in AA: 5220.55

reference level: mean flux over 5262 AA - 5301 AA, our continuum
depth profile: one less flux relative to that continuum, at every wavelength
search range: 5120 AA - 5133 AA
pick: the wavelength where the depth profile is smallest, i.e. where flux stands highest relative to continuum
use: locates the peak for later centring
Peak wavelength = 5127.63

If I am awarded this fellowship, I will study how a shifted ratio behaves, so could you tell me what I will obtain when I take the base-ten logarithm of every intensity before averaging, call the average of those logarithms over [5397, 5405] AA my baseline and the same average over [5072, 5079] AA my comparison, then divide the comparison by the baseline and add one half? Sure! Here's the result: 1.45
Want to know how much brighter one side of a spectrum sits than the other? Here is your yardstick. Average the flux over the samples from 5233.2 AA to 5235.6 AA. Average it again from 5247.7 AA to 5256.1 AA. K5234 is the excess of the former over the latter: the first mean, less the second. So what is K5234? -0.7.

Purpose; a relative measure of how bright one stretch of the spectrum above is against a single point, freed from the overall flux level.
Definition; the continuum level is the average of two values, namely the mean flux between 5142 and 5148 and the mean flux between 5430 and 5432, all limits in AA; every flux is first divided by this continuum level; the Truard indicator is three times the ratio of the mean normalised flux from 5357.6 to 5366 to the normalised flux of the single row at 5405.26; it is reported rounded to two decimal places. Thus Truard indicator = 2.98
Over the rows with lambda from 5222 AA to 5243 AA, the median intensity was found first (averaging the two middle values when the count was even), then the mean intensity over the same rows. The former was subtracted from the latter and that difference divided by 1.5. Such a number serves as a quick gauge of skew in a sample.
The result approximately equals 0.10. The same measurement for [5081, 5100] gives -0.13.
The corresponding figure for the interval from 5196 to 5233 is 0.10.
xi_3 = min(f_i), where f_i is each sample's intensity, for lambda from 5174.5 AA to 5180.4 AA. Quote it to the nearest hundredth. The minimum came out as 6.58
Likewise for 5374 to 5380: 6.13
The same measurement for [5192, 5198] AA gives 5.81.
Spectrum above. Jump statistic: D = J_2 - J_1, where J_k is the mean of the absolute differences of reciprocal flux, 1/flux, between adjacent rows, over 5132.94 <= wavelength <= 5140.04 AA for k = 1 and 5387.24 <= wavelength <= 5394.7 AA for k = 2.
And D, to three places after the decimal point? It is -0.001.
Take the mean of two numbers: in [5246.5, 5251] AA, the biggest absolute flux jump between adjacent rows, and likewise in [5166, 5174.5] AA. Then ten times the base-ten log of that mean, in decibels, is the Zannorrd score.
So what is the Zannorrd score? -1.1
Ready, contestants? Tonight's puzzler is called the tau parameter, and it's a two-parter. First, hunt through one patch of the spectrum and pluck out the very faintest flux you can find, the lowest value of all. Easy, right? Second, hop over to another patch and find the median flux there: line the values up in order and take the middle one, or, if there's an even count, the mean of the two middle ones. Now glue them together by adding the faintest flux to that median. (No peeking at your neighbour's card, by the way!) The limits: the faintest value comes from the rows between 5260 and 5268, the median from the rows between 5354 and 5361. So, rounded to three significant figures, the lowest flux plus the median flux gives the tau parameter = 13.6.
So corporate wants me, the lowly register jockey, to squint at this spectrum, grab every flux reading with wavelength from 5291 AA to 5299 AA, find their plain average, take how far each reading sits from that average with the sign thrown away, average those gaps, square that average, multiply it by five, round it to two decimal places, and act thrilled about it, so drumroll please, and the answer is 0.16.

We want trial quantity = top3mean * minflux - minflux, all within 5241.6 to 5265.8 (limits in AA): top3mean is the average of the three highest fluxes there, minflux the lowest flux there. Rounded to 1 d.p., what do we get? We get 37.4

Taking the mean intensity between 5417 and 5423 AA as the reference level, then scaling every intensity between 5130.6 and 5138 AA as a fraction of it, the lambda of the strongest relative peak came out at 5135.90 AA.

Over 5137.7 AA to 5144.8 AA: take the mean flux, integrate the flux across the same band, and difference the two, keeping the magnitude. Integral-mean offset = 40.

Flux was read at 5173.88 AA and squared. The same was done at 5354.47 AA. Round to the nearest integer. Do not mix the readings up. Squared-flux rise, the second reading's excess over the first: -13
